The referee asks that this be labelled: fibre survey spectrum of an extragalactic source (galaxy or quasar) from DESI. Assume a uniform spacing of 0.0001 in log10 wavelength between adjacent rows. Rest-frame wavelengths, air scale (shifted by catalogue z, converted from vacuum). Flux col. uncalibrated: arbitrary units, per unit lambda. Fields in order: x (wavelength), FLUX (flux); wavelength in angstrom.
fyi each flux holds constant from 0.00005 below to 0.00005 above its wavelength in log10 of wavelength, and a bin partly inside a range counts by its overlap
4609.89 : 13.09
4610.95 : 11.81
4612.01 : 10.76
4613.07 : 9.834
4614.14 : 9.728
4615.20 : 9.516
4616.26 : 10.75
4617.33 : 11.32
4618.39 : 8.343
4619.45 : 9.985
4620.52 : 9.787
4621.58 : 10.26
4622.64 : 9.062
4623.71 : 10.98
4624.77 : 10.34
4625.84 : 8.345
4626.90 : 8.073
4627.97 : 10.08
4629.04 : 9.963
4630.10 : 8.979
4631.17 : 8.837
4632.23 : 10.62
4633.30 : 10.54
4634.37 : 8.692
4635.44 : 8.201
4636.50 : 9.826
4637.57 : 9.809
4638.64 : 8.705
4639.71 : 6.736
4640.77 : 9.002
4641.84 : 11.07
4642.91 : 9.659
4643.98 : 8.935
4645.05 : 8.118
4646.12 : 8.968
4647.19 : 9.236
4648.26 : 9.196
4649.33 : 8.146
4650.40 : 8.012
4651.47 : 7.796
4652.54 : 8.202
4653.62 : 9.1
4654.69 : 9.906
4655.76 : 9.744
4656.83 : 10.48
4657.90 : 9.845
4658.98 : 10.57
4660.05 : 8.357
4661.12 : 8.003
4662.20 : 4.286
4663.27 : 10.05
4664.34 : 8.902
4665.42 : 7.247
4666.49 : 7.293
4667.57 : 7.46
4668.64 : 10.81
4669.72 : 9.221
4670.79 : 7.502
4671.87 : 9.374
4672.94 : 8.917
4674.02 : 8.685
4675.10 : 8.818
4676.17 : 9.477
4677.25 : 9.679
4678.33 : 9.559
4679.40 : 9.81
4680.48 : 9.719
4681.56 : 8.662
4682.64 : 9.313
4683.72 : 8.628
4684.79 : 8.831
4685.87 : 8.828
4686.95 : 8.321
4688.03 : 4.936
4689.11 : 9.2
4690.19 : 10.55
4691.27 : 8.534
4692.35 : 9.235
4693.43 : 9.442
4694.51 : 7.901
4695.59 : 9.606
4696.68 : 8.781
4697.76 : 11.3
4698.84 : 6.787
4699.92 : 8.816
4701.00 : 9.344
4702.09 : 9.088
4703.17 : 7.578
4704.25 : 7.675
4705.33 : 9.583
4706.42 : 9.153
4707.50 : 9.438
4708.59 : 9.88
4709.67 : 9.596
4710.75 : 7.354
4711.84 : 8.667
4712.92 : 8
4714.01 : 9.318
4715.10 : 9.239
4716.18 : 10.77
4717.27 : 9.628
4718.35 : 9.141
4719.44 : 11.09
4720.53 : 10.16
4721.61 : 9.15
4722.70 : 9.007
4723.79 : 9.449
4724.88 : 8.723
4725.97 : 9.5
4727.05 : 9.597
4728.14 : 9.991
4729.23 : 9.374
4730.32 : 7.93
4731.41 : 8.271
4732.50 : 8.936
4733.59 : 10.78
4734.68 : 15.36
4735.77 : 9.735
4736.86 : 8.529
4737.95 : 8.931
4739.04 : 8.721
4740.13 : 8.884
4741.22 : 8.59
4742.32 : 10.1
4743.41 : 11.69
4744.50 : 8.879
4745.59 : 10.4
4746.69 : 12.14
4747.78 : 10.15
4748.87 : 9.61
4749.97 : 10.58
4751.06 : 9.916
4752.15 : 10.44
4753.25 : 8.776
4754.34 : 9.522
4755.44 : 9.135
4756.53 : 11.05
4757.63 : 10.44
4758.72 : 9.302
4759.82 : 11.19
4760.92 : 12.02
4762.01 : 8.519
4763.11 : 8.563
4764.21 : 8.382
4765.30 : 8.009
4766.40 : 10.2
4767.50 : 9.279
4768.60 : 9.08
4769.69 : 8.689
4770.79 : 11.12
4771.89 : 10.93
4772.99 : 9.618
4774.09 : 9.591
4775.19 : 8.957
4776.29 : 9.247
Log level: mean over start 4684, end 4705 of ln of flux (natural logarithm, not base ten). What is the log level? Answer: 2.15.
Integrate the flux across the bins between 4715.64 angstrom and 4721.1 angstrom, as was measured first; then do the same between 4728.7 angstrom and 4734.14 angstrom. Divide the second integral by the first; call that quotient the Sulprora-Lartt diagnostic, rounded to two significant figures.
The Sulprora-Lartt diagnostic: 0.89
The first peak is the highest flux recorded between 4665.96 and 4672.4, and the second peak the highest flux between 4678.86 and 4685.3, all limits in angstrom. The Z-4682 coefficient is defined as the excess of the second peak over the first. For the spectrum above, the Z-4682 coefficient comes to -1.0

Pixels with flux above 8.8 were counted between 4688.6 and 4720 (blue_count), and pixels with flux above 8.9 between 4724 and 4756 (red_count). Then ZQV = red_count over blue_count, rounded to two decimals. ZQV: 1.00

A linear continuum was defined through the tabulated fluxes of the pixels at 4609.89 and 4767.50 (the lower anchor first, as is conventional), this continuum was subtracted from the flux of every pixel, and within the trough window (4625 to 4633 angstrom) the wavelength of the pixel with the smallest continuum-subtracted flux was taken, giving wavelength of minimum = 4626.90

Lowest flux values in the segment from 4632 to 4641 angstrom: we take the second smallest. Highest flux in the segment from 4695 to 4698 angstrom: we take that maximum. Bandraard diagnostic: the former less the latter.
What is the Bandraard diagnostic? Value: -3.1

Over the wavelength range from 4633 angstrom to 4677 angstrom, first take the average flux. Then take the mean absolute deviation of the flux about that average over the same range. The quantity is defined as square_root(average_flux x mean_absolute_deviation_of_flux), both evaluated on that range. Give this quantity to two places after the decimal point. 2.87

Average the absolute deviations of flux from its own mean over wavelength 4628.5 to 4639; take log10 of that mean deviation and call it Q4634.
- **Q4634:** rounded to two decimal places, -0.13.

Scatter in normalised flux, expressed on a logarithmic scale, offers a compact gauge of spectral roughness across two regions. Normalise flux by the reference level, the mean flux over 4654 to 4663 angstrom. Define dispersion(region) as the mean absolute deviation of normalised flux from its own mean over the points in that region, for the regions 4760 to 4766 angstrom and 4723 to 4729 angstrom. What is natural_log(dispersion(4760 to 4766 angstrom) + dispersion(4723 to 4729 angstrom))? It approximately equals -1.8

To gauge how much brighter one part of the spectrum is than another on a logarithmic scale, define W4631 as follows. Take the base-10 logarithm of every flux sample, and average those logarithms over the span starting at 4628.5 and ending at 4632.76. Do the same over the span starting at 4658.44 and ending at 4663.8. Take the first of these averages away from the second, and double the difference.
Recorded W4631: -0.17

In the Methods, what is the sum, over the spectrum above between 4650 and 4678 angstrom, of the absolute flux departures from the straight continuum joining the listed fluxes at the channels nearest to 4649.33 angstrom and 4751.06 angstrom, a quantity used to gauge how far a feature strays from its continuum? 28.0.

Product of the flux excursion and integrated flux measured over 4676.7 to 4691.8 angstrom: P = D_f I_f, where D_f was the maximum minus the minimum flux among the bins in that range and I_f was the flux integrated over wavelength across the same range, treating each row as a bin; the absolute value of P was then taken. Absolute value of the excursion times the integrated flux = 754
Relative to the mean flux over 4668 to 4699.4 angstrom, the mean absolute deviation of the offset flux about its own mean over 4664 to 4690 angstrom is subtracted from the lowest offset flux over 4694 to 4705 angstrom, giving -3.00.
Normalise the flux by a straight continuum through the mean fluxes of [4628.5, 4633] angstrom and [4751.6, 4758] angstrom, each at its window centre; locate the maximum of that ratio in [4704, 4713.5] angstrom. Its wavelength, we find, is 4708.59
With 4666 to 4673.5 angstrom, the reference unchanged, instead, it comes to 4668.64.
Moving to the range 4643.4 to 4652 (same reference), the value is 4647.19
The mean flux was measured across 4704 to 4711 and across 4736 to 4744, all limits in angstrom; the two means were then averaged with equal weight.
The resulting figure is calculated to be 9.2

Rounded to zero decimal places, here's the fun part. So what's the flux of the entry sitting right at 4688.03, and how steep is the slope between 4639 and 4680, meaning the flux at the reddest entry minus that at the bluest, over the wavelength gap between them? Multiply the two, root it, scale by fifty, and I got 31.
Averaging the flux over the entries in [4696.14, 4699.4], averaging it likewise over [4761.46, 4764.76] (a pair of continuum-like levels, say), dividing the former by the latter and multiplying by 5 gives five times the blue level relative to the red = 5.3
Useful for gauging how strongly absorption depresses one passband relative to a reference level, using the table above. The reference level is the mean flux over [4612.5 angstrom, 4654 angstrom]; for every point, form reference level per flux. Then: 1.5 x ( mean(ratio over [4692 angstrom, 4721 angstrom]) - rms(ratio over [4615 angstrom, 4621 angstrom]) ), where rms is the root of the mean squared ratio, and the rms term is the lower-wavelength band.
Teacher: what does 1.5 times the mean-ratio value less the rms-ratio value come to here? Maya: 0.13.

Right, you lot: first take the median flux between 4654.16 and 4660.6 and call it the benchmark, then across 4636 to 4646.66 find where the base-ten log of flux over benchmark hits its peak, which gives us 4641.84 angstrom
